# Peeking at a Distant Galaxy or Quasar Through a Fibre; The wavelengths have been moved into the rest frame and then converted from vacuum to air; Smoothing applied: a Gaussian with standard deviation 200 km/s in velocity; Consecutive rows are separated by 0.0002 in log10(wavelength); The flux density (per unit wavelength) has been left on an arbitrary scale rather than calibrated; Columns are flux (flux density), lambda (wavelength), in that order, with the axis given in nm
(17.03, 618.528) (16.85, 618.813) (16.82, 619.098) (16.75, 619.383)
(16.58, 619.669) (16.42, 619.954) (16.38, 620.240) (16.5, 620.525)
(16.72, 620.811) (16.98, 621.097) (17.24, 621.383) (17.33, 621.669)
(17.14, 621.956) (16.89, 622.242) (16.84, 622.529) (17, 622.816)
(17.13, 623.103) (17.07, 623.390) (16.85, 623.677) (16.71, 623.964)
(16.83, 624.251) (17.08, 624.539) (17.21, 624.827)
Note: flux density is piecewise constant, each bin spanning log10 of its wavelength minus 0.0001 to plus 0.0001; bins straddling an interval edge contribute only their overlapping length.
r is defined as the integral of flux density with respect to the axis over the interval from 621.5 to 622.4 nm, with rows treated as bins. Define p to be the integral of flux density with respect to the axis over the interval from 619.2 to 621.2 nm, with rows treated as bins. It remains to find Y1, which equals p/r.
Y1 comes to 2.2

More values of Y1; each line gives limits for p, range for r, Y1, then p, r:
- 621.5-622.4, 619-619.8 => 1.2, 15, 13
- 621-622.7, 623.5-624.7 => 1.4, 29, 20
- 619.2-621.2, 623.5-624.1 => 3.3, 33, 10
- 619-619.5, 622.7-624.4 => 0.3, 8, 29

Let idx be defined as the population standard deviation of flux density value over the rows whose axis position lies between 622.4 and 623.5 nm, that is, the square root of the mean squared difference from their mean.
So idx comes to 0.108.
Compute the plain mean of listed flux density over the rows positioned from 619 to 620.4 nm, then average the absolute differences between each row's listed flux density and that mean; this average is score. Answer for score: 0.156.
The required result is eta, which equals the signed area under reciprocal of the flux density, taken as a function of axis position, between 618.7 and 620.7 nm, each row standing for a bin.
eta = 0.120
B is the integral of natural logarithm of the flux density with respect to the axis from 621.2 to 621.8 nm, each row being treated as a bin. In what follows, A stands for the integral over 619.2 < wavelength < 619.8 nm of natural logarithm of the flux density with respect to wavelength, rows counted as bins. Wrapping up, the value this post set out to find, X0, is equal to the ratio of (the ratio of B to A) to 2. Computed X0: 0.51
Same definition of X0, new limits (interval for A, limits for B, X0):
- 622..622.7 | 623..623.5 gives 0.36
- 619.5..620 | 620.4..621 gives 0.60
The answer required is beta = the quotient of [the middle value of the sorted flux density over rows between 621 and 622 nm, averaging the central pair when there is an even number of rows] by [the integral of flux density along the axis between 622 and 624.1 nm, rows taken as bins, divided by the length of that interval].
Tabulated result 1.01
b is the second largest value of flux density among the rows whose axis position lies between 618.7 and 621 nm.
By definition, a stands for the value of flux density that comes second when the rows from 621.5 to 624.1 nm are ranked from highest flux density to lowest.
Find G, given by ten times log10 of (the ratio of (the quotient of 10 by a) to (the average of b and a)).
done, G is -14.64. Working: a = 17.14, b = 16.82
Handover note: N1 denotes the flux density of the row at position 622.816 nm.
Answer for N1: 17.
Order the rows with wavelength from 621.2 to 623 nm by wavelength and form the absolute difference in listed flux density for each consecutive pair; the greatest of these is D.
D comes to 0.250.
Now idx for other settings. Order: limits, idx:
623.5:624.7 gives 0.134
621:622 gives 0.130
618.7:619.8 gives 0.105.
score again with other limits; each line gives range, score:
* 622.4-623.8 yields 0.106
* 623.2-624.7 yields 0.134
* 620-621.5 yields 0.277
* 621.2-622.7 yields 0.178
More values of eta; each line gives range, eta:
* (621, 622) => 0.058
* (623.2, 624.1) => 0.053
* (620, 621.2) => 0.072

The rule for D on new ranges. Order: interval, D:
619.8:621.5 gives 0.260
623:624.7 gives 0.250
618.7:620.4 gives 0.170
